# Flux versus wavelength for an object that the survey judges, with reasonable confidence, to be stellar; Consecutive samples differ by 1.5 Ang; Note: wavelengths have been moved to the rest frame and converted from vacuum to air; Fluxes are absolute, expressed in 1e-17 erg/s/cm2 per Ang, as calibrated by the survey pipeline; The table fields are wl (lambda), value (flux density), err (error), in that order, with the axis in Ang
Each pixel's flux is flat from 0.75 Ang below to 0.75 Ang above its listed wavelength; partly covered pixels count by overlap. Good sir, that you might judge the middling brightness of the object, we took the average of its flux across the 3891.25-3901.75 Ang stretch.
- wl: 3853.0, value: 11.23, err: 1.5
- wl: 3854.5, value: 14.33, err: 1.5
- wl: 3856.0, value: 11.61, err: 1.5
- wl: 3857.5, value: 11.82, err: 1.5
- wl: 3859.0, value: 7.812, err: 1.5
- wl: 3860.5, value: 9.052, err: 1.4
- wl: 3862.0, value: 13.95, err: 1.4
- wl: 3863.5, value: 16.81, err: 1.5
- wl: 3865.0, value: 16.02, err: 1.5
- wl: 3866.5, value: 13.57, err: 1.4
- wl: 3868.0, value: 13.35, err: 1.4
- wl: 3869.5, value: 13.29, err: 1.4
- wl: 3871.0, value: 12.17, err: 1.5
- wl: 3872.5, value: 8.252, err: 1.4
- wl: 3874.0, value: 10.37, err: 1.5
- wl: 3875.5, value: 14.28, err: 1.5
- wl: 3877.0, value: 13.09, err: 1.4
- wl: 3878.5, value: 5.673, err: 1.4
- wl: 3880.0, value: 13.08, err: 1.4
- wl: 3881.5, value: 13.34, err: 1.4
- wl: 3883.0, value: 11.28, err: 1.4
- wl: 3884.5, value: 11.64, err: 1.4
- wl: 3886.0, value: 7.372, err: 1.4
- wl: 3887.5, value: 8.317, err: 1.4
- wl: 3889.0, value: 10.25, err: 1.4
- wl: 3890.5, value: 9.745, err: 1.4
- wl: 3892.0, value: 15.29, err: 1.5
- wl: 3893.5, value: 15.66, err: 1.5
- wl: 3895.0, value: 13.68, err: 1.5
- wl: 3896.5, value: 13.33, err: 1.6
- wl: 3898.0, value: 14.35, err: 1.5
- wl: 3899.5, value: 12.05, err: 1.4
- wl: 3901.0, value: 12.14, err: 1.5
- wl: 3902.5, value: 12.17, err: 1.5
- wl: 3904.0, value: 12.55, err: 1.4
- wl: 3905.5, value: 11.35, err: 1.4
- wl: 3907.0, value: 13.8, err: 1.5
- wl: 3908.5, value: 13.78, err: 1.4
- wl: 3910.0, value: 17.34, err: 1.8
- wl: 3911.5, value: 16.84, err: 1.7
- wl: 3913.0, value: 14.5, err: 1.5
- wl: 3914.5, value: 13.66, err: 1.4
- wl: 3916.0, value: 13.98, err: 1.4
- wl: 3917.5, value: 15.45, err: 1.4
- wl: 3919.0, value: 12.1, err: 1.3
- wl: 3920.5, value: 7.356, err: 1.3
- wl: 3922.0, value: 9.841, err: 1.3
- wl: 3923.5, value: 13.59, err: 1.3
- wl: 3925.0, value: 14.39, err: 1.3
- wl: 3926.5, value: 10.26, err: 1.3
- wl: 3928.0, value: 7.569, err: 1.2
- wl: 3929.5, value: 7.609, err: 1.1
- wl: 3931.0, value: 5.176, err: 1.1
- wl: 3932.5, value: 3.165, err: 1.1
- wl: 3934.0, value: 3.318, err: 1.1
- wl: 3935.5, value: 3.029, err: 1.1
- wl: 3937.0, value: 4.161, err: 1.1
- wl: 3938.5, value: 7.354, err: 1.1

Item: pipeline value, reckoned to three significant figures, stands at 13.8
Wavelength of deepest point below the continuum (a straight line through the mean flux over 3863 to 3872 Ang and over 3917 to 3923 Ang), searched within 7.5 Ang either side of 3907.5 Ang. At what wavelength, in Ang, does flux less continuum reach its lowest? 3905.5 Ang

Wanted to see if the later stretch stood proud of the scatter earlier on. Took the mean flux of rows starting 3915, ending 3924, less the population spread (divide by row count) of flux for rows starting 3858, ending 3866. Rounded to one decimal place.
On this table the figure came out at 8.4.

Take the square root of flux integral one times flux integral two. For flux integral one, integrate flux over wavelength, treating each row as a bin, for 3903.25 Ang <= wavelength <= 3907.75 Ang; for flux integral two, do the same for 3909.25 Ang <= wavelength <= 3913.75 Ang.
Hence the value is 64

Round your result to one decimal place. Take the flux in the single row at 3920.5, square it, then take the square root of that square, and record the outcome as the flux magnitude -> 7.4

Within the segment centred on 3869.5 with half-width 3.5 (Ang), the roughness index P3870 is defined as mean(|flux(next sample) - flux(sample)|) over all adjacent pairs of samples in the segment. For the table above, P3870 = 1.3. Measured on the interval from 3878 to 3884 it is 3.2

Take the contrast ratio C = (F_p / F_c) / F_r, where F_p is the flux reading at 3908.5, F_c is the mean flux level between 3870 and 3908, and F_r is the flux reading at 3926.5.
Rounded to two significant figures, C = 0.11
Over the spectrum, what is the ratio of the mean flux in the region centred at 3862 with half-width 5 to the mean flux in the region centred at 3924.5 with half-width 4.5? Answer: 1.21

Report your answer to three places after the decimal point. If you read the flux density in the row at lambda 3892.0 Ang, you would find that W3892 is 15.290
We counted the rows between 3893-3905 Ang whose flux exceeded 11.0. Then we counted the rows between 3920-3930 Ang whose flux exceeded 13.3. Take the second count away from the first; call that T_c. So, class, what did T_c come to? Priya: 6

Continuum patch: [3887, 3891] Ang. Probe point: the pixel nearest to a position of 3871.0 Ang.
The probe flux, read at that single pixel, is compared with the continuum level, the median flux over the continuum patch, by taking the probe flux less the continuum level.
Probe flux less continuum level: 2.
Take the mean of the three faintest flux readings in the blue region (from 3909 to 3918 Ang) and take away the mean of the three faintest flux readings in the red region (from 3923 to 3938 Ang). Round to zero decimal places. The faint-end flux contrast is 11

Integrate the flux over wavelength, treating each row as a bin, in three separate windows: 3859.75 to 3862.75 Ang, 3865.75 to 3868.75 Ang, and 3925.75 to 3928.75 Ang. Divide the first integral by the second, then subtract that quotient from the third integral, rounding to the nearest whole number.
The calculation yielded 26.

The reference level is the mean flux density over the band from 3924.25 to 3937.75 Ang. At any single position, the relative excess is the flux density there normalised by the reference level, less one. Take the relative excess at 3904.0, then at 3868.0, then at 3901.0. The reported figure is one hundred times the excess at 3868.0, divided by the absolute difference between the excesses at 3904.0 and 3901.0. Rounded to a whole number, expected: 1666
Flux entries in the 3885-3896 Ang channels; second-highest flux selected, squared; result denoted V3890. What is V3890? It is 234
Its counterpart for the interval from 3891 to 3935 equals 284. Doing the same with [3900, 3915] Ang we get 284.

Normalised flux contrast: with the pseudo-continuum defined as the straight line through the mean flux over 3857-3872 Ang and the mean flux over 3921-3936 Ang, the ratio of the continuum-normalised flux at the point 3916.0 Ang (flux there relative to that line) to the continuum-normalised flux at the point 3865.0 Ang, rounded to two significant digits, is 1.3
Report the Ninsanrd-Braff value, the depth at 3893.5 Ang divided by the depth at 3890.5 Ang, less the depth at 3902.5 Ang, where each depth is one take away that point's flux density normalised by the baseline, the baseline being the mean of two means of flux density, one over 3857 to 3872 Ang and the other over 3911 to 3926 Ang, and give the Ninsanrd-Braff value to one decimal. -0.9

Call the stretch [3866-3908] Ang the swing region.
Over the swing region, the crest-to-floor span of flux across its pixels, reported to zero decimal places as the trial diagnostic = 10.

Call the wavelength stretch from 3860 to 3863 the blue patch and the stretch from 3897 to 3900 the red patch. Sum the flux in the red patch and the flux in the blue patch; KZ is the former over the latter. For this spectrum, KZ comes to 1.15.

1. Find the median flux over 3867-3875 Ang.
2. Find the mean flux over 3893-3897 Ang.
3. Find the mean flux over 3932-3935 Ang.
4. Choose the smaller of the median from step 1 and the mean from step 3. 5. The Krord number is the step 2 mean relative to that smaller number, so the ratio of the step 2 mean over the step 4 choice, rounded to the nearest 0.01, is 4.39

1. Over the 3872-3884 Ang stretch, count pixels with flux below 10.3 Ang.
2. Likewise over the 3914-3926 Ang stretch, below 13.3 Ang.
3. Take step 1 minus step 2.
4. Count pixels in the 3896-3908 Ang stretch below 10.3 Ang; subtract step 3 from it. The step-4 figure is 1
